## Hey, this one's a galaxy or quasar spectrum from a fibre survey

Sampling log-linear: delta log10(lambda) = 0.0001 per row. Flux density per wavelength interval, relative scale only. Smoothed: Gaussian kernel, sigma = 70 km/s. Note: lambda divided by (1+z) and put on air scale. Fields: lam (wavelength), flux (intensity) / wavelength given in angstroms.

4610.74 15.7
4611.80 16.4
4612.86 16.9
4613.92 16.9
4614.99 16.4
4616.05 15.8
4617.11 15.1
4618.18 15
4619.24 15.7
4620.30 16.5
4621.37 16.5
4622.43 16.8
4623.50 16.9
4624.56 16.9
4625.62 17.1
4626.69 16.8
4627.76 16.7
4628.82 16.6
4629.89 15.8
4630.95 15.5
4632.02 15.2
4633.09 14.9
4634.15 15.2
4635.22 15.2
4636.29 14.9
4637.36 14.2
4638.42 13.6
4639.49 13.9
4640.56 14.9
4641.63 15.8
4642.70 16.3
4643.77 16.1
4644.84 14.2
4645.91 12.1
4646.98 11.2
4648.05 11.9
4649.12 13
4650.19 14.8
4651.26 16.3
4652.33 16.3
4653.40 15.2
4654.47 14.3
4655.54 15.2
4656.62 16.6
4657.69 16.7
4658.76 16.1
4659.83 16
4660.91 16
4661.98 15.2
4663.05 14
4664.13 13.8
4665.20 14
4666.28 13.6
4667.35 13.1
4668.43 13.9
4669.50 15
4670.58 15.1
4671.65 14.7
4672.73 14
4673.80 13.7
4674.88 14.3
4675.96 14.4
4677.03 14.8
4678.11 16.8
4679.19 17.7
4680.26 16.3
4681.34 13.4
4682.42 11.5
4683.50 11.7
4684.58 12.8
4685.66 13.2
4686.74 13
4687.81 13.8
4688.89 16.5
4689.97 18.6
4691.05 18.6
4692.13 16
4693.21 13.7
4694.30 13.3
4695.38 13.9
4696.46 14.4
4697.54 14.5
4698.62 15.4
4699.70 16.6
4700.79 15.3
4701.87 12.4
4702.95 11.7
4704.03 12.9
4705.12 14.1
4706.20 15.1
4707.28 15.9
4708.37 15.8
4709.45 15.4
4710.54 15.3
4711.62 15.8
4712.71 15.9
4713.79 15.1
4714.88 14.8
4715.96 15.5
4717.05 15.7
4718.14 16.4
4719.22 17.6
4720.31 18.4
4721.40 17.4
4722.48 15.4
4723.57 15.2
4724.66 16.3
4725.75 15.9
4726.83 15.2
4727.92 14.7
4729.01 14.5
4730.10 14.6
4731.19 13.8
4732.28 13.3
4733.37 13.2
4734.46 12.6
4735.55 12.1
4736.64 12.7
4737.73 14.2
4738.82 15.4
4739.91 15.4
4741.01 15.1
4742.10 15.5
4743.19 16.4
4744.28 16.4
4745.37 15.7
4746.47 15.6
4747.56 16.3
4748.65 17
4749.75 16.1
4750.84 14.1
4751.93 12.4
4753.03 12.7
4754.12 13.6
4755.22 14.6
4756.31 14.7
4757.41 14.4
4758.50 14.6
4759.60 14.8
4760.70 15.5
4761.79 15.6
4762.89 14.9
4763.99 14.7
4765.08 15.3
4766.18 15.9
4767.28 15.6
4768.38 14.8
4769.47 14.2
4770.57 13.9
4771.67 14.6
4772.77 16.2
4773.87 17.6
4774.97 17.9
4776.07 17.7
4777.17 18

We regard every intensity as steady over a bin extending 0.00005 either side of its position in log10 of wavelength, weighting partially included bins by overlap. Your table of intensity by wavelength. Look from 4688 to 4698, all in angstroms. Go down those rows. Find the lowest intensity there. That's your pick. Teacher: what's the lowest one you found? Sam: 13.3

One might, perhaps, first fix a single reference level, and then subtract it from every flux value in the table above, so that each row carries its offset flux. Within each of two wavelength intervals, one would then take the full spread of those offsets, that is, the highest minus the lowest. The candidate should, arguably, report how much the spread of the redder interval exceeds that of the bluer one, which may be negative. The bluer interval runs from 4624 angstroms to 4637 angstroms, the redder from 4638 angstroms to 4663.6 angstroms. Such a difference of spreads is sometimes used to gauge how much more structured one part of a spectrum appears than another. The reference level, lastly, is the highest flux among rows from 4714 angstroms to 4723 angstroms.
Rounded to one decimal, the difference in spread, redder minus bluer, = 3.3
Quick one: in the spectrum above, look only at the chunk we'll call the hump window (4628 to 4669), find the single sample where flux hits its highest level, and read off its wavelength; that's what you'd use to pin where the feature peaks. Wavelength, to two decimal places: 4657.69 angstroms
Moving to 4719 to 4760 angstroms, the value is 4720.31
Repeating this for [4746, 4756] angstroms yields 4748.65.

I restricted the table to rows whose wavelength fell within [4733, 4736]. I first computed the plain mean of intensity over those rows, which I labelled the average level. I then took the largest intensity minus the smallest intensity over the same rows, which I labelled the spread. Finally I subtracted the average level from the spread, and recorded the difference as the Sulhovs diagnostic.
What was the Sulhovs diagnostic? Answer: -12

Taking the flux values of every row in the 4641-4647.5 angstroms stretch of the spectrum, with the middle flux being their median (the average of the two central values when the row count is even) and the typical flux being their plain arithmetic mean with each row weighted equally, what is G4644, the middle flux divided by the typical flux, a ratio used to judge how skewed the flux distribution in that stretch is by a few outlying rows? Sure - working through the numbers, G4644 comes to 1.050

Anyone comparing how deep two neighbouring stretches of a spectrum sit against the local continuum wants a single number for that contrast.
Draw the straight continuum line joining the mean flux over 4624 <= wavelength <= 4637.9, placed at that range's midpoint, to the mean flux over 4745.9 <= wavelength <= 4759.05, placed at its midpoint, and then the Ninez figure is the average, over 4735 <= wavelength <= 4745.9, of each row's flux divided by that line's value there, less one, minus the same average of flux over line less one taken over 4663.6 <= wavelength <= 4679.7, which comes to 0.060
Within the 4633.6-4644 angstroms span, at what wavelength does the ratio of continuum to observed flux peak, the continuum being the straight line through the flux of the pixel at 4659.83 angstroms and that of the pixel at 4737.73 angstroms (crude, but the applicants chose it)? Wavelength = 4638.42 angstroms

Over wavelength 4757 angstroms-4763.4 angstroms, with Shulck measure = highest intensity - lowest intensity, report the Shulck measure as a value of 1.2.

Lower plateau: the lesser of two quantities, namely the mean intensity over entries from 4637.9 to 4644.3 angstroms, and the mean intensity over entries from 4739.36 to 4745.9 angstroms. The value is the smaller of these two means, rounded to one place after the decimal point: 15.1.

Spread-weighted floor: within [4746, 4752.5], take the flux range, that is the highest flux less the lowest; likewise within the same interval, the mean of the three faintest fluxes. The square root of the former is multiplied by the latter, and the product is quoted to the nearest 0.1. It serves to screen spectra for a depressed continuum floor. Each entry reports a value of 30.1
